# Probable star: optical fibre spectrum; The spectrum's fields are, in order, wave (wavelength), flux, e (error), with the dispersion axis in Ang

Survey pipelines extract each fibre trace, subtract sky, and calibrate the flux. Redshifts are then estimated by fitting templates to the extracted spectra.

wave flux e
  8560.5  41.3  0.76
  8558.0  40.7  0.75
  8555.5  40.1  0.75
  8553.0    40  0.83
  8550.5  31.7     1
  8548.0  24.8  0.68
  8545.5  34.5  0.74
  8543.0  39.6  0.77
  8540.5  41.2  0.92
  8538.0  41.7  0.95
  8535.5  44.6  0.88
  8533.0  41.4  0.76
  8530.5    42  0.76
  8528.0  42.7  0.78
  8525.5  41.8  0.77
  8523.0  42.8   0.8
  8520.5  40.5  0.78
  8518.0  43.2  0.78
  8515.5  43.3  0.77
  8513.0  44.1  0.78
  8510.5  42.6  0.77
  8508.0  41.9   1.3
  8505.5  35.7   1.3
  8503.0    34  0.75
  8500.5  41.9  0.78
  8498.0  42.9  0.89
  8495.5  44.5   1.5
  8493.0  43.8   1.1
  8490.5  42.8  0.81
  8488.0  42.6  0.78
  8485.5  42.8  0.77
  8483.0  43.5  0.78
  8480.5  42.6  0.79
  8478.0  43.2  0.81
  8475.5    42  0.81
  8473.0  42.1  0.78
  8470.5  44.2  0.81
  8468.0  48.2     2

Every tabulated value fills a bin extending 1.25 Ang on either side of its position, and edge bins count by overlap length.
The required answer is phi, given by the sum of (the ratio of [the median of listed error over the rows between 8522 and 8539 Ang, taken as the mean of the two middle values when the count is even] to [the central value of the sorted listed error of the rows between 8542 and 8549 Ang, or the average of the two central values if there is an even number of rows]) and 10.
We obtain 11.1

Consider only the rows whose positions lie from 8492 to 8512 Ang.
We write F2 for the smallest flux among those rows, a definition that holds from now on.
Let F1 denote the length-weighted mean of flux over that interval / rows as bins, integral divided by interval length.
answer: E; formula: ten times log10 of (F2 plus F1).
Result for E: 18.7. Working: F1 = 40.9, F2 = 34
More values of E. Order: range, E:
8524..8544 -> 19.1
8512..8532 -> 19.2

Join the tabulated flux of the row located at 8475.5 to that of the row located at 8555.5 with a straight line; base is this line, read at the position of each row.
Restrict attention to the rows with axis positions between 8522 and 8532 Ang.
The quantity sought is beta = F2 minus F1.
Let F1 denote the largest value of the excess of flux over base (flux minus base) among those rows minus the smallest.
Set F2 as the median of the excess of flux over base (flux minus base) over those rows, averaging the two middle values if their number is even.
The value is 0.7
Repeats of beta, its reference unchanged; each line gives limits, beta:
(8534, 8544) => -3.9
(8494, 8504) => -9.4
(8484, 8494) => -0.2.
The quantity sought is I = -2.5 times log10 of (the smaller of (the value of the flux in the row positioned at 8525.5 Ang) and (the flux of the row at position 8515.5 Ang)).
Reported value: -4.05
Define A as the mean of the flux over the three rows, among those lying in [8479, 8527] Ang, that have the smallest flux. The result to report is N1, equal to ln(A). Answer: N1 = 3.60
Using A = 37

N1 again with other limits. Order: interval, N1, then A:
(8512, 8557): 3.41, 30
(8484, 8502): 3.75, 42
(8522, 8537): 3.73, 42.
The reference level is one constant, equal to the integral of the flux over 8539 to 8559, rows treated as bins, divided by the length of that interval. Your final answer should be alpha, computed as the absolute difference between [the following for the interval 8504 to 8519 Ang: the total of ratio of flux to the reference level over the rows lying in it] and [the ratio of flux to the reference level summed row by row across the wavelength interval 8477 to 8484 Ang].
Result 3.3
